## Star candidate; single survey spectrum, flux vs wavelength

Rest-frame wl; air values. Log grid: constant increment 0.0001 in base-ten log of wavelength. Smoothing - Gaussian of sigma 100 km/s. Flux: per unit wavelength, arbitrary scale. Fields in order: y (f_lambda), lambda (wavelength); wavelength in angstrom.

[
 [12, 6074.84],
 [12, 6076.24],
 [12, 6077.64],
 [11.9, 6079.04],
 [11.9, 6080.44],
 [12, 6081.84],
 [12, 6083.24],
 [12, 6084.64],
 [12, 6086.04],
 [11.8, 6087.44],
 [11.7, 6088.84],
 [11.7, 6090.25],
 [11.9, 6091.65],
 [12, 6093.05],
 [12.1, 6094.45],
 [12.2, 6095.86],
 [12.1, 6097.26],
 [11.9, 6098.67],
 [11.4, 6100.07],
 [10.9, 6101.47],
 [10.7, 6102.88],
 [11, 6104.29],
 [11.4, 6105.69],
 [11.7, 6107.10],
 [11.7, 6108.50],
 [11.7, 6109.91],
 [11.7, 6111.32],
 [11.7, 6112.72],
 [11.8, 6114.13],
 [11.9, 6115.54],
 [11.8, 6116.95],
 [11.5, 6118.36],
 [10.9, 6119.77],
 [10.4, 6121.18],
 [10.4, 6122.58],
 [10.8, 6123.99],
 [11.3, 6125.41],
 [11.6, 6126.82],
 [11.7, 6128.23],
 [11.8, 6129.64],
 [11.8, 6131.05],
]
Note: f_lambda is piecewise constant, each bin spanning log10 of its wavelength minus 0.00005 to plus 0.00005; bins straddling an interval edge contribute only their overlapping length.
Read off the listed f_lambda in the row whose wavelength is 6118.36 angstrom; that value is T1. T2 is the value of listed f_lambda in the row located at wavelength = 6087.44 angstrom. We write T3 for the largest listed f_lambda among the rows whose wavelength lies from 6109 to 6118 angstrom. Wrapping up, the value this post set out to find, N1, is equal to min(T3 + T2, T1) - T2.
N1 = -0.3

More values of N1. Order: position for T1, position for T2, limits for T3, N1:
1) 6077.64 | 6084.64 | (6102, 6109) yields 0.0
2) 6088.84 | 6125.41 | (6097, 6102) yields 0.4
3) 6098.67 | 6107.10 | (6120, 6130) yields 0.2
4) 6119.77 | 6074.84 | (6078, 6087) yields -1.1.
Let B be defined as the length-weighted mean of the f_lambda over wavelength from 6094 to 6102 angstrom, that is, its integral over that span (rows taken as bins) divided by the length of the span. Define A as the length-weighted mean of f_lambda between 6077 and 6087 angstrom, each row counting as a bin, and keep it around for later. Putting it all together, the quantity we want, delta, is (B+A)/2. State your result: 11.9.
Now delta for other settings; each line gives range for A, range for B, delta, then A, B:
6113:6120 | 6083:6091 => 11.7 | 11.62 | 11.9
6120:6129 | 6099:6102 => 11.2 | 11.03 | 11.3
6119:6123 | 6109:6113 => 11.2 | 10.61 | 11.7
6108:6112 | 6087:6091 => 11.7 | 11.68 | 11.7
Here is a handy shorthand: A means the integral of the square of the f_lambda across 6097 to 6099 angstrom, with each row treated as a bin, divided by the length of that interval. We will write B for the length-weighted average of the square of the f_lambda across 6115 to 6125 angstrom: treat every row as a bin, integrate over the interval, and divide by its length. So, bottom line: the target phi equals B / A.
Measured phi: 0.86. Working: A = 144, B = 123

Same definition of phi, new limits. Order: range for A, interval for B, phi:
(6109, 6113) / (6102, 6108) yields 0.92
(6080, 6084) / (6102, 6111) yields 0.90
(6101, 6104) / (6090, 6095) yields 1.22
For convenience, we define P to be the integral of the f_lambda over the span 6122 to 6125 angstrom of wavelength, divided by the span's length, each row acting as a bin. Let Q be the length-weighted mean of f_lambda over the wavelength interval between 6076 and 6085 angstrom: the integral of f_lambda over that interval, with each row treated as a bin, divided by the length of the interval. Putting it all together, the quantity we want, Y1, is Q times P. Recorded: 127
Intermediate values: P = 10.6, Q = 11.97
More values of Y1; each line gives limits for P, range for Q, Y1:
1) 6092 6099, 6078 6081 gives 144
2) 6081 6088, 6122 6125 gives 127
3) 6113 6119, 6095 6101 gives 139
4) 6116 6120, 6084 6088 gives 137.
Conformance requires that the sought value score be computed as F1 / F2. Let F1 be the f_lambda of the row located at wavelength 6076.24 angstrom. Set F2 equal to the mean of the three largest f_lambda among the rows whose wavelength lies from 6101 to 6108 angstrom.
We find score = 1.06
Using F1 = 12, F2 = 11.4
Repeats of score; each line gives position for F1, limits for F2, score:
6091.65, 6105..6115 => 1.01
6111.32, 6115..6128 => 0.99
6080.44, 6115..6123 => 1.01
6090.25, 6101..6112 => 1.00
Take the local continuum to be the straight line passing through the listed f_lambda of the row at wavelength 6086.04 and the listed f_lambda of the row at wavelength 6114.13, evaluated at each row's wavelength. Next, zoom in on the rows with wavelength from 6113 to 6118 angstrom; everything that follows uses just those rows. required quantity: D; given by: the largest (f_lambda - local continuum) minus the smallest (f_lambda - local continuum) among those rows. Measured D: 0.11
